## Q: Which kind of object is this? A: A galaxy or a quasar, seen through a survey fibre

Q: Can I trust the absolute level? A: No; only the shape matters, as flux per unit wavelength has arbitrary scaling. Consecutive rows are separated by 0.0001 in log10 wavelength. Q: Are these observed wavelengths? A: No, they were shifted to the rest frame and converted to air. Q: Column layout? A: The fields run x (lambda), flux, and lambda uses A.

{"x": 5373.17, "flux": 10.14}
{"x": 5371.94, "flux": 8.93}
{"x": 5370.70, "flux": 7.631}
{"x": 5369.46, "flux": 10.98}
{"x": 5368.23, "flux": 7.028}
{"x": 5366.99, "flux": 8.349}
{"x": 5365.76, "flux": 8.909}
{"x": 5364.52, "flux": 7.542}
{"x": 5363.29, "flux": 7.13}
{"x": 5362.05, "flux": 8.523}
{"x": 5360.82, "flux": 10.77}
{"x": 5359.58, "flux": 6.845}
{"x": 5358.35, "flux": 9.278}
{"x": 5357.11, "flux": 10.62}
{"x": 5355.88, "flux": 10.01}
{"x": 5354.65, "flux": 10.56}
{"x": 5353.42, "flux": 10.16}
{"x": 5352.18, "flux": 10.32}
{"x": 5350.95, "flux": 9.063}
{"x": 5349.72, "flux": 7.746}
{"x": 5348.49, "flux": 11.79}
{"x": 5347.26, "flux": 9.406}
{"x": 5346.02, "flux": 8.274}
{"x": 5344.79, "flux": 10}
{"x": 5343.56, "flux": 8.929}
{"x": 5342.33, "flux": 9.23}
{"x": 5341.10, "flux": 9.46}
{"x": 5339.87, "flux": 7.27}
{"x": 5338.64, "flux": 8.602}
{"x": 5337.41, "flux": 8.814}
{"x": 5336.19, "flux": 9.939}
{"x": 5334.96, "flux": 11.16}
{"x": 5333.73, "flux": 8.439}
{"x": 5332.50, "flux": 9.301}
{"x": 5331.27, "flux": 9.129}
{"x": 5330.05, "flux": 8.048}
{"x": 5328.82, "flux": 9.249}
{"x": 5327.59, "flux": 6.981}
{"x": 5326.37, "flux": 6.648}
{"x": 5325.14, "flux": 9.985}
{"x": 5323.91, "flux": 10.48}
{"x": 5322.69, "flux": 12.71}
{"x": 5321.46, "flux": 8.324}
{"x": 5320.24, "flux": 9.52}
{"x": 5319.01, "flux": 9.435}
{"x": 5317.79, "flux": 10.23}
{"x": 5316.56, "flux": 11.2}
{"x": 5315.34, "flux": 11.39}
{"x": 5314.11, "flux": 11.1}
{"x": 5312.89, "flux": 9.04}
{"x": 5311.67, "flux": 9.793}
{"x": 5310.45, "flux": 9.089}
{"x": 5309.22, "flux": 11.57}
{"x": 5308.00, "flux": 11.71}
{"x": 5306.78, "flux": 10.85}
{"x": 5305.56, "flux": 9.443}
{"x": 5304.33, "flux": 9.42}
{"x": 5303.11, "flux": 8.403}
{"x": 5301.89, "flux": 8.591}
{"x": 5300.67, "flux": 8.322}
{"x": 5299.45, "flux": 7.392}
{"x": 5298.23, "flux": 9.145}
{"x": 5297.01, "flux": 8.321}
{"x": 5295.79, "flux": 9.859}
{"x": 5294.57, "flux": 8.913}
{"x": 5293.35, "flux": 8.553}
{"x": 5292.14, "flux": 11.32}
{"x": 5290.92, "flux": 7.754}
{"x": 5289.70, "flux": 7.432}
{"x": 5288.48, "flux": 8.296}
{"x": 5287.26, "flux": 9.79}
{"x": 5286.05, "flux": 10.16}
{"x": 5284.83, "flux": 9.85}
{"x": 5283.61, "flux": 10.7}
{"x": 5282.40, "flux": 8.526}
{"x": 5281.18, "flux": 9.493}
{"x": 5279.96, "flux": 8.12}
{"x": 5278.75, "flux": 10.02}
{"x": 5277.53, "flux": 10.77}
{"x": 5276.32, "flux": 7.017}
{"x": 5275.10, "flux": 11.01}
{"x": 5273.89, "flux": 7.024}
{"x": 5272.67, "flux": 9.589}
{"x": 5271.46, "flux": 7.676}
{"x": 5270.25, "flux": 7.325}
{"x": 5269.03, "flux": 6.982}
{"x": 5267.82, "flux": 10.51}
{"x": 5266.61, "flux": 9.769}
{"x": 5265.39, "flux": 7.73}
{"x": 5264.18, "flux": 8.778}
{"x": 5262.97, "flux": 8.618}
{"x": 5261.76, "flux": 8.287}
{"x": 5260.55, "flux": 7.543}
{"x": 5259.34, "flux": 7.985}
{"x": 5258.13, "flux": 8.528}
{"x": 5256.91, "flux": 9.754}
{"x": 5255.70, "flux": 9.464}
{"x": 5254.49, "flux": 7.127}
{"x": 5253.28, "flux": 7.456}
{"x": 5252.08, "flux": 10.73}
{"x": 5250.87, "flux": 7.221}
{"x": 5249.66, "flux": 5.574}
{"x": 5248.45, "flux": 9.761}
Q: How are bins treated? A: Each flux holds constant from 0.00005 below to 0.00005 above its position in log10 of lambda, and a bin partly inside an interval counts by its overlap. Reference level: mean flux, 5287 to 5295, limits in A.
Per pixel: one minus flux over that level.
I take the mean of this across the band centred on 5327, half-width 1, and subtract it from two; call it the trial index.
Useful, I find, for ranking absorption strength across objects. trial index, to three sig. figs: 1.77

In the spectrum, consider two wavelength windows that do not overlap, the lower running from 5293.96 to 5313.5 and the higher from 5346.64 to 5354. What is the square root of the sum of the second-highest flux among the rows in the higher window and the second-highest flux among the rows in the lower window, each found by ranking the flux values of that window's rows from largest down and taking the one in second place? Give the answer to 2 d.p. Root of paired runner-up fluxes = 4.68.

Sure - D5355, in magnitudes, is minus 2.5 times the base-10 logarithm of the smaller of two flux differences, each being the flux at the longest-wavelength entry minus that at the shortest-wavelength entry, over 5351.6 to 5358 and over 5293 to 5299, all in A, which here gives 1.3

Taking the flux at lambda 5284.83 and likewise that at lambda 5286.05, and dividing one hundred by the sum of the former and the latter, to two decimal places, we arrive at 5.00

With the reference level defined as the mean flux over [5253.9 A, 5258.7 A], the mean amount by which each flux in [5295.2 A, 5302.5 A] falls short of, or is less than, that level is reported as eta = 0.11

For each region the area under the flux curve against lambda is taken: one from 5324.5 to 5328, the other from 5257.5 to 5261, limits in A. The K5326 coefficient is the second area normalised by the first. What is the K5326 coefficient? 1.01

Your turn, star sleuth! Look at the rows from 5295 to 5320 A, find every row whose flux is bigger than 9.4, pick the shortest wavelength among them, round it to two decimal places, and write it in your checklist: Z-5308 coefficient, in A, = 5295.79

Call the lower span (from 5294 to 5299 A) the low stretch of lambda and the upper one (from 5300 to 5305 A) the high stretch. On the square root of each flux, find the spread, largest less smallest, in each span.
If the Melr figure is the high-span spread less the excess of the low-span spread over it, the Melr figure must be 0.1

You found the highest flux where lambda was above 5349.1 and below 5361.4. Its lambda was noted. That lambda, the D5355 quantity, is 5360.82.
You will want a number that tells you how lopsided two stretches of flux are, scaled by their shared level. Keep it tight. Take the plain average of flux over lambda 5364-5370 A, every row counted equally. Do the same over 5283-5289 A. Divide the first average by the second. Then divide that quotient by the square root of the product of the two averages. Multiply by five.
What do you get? 0.48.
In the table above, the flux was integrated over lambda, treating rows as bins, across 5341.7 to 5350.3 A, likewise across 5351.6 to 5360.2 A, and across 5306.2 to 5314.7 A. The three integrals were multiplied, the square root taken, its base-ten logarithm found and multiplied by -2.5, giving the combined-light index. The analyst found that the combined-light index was -7.22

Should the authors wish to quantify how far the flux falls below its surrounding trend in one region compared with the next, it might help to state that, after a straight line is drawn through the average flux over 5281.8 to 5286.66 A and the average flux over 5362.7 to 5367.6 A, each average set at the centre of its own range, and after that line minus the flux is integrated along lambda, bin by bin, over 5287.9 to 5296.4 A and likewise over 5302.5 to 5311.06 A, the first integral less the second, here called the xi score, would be 13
